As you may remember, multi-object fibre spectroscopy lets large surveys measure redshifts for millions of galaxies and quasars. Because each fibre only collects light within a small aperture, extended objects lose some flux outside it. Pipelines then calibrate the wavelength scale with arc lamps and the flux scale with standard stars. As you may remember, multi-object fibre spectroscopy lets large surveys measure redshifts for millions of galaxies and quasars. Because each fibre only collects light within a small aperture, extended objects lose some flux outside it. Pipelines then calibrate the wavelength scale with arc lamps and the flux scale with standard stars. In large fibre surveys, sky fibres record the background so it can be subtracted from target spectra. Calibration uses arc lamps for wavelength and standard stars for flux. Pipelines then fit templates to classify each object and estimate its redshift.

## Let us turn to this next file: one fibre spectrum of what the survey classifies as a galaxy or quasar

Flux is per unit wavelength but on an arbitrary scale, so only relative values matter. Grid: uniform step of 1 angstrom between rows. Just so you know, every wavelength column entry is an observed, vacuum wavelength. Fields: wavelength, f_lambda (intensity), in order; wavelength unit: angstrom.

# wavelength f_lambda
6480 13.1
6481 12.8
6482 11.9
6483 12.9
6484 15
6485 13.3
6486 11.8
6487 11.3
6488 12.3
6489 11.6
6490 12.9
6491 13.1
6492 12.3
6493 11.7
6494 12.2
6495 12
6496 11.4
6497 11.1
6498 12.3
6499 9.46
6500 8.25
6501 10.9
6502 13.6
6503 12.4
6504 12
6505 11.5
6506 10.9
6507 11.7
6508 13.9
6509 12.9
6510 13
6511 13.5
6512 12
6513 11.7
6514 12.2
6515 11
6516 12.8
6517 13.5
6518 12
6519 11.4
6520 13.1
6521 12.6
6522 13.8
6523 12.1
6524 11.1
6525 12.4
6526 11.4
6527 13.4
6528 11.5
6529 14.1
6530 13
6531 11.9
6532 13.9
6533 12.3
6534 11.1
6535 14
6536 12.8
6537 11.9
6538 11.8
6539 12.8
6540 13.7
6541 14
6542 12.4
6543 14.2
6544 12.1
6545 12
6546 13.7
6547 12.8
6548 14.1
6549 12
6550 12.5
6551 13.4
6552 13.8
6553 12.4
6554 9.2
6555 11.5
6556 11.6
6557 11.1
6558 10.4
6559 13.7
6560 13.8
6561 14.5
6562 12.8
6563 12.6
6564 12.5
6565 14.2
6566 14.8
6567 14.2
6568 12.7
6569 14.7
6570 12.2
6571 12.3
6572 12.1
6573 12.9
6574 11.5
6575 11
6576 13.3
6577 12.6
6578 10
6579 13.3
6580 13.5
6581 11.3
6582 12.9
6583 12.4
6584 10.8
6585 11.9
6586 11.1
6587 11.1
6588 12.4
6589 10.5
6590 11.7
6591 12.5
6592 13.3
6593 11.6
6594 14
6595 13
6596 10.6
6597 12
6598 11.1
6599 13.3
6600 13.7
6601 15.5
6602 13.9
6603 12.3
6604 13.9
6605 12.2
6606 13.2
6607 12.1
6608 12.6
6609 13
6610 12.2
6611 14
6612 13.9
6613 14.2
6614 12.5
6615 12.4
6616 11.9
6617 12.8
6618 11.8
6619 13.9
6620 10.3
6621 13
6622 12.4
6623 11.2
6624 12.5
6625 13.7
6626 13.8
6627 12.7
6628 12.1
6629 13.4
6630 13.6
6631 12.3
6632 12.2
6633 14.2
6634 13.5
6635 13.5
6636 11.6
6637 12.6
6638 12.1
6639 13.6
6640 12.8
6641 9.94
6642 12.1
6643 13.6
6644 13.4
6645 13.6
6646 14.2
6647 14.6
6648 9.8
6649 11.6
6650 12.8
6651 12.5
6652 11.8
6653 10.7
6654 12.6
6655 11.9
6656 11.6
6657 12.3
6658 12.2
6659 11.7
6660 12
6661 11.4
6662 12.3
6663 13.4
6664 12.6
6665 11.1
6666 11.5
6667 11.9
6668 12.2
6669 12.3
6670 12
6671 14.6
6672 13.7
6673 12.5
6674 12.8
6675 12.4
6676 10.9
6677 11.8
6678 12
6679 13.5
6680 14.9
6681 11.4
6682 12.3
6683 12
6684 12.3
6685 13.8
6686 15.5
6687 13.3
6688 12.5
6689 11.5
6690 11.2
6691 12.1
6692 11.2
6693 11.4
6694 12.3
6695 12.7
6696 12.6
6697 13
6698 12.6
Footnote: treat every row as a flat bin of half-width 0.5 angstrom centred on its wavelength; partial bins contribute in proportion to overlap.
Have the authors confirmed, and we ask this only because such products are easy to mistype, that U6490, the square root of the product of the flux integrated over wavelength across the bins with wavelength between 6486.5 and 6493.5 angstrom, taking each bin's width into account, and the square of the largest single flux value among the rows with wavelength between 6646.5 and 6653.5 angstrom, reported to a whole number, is 135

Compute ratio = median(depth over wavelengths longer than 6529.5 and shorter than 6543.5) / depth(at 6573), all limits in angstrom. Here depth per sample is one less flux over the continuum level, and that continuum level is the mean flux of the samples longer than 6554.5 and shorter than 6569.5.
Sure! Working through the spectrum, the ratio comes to 1.9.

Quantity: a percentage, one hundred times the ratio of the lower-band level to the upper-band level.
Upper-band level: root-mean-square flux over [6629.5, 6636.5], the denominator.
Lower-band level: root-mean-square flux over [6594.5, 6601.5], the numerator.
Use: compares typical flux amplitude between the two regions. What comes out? 99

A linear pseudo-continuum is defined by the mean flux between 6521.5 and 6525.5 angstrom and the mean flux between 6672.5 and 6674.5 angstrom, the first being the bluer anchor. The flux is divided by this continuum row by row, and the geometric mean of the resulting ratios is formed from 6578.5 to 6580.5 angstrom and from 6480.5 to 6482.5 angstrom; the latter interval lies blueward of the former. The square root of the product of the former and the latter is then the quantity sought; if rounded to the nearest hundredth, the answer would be 1.04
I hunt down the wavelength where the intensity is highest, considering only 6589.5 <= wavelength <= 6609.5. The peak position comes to 6601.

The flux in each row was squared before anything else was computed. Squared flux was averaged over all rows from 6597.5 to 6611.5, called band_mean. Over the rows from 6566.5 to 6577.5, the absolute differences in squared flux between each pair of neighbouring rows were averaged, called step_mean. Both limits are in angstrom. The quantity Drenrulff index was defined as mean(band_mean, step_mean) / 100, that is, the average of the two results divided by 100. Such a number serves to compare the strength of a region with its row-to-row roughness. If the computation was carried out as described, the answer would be 1.01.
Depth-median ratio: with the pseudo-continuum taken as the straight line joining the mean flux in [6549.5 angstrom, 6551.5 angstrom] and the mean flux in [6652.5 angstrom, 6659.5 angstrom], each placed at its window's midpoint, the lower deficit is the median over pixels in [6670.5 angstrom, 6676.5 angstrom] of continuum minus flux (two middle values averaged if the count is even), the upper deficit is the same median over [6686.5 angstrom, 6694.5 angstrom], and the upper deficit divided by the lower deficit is 0.3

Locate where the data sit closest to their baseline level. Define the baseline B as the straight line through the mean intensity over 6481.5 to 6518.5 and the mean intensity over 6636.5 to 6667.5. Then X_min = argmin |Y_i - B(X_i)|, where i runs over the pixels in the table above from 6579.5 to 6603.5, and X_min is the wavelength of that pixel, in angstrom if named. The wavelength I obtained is 6603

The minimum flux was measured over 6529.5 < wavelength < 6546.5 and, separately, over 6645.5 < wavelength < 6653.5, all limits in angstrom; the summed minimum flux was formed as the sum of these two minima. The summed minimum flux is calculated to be 20.90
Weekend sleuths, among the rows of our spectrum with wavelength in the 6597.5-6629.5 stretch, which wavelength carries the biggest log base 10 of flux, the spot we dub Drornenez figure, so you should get 6601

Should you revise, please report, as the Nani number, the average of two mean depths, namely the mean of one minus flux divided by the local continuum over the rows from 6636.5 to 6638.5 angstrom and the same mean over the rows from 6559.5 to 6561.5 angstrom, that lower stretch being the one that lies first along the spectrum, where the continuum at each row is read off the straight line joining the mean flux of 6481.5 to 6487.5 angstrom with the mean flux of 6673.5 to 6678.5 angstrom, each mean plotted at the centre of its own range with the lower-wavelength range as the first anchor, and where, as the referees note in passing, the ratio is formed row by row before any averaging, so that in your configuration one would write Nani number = -0.08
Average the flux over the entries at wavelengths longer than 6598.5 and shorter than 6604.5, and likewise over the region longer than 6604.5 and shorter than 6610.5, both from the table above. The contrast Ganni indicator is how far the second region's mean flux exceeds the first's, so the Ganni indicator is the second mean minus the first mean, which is -1.2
